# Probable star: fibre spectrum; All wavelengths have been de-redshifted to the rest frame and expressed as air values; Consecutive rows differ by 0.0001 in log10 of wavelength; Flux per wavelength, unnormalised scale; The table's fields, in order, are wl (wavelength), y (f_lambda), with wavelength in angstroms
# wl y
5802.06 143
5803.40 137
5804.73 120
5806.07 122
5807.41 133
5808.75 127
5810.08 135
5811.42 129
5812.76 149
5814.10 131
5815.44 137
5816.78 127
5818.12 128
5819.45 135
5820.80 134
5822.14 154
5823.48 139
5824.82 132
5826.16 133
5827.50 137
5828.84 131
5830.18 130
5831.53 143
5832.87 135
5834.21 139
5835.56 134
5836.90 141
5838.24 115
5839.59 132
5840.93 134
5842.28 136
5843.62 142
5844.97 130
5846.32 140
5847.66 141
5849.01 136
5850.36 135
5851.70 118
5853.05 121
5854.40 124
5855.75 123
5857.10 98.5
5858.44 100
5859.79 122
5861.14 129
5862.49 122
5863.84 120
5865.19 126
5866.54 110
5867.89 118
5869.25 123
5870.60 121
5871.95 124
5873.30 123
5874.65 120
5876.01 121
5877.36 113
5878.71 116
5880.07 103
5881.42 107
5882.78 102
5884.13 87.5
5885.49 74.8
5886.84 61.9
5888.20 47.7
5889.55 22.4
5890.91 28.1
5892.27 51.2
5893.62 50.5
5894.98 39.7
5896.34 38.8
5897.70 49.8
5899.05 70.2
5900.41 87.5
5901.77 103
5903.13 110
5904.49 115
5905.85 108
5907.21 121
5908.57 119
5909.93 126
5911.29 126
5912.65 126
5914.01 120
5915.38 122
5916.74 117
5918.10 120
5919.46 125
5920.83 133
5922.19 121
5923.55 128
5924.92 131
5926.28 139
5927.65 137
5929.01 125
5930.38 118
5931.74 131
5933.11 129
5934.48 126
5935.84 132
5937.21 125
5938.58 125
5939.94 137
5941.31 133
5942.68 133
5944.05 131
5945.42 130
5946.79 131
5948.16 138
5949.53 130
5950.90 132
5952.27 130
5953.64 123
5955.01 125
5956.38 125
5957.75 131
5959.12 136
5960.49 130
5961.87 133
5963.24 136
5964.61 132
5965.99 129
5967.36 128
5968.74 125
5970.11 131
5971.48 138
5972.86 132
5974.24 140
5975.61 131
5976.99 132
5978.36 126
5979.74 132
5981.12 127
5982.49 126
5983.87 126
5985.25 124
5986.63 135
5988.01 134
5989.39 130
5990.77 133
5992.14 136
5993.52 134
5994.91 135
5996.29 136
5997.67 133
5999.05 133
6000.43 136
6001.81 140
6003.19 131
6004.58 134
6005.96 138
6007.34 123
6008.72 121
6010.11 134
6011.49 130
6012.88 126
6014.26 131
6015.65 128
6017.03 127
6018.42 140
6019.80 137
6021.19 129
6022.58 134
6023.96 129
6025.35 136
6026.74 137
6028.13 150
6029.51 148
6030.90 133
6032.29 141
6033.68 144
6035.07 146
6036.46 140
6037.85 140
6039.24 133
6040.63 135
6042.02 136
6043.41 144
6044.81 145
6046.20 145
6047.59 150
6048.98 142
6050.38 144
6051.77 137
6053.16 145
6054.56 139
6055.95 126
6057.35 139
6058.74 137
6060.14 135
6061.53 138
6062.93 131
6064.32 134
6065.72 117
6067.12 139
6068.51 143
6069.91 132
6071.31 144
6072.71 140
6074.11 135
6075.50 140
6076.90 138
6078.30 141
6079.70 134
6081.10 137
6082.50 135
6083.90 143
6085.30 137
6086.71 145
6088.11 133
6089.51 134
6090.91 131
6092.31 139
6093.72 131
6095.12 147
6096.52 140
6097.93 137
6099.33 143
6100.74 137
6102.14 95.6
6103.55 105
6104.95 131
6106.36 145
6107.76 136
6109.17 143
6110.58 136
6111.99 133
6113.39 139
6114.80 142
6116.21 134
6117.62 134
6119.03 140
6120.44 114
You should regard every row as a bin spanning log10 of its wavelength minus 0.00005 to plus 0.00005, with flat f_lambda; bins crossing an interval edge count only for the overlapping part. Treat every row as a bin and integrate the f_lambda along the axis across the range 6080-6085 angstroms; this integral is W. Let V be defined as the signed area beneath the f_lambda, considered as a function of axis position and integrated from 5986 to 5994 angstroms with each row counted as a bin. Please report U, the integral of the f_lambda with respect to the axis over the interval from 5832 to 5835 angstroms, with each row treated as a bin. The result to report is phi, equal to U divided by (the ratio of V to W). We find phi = 265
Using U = 412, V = 1070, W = 690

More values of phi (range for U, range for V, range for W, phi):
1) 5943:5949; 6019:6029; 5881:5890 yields 378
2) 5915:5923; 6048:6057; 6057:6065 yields 855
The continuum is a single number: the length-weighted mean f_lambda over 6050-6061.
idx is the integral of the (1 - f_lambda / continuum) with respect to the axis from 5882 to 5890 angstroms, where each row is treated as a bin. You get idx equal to 4.1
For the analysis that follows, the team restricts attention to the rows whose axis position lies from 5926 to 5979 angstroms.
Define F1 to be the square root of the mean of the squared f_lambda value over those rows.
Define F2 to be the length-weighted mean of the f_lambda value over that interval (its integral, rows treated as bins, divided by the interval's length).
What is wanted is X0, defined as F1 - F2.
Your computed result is 0.14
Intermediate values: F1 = 131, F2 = 131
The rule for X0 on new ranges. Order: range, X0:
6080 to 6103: 0.72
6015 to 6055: 0.13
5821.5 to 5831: 0.16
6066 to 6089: 0.48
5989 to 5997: -0.14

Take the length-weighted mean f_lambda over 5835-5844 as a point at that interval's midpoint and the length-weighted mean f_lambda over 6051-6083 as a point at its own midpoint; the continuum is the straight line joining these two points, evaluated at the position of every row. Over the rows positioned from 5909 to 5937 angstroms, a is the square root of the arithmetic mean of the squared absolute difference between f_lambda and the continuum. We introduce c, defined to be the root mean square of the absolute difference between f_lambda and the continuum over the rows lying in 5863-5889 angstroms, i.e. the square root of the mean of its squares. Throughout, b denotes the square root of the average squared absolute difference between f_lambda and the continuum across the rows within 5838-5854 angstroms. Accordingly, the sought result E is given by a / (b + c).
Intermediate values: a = 9.8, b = 8.8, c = 35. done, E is 0.22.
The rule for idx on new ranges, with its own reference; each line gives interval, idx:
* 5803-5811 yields 0.5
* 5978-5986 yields 0.6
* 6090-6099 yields 0.0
